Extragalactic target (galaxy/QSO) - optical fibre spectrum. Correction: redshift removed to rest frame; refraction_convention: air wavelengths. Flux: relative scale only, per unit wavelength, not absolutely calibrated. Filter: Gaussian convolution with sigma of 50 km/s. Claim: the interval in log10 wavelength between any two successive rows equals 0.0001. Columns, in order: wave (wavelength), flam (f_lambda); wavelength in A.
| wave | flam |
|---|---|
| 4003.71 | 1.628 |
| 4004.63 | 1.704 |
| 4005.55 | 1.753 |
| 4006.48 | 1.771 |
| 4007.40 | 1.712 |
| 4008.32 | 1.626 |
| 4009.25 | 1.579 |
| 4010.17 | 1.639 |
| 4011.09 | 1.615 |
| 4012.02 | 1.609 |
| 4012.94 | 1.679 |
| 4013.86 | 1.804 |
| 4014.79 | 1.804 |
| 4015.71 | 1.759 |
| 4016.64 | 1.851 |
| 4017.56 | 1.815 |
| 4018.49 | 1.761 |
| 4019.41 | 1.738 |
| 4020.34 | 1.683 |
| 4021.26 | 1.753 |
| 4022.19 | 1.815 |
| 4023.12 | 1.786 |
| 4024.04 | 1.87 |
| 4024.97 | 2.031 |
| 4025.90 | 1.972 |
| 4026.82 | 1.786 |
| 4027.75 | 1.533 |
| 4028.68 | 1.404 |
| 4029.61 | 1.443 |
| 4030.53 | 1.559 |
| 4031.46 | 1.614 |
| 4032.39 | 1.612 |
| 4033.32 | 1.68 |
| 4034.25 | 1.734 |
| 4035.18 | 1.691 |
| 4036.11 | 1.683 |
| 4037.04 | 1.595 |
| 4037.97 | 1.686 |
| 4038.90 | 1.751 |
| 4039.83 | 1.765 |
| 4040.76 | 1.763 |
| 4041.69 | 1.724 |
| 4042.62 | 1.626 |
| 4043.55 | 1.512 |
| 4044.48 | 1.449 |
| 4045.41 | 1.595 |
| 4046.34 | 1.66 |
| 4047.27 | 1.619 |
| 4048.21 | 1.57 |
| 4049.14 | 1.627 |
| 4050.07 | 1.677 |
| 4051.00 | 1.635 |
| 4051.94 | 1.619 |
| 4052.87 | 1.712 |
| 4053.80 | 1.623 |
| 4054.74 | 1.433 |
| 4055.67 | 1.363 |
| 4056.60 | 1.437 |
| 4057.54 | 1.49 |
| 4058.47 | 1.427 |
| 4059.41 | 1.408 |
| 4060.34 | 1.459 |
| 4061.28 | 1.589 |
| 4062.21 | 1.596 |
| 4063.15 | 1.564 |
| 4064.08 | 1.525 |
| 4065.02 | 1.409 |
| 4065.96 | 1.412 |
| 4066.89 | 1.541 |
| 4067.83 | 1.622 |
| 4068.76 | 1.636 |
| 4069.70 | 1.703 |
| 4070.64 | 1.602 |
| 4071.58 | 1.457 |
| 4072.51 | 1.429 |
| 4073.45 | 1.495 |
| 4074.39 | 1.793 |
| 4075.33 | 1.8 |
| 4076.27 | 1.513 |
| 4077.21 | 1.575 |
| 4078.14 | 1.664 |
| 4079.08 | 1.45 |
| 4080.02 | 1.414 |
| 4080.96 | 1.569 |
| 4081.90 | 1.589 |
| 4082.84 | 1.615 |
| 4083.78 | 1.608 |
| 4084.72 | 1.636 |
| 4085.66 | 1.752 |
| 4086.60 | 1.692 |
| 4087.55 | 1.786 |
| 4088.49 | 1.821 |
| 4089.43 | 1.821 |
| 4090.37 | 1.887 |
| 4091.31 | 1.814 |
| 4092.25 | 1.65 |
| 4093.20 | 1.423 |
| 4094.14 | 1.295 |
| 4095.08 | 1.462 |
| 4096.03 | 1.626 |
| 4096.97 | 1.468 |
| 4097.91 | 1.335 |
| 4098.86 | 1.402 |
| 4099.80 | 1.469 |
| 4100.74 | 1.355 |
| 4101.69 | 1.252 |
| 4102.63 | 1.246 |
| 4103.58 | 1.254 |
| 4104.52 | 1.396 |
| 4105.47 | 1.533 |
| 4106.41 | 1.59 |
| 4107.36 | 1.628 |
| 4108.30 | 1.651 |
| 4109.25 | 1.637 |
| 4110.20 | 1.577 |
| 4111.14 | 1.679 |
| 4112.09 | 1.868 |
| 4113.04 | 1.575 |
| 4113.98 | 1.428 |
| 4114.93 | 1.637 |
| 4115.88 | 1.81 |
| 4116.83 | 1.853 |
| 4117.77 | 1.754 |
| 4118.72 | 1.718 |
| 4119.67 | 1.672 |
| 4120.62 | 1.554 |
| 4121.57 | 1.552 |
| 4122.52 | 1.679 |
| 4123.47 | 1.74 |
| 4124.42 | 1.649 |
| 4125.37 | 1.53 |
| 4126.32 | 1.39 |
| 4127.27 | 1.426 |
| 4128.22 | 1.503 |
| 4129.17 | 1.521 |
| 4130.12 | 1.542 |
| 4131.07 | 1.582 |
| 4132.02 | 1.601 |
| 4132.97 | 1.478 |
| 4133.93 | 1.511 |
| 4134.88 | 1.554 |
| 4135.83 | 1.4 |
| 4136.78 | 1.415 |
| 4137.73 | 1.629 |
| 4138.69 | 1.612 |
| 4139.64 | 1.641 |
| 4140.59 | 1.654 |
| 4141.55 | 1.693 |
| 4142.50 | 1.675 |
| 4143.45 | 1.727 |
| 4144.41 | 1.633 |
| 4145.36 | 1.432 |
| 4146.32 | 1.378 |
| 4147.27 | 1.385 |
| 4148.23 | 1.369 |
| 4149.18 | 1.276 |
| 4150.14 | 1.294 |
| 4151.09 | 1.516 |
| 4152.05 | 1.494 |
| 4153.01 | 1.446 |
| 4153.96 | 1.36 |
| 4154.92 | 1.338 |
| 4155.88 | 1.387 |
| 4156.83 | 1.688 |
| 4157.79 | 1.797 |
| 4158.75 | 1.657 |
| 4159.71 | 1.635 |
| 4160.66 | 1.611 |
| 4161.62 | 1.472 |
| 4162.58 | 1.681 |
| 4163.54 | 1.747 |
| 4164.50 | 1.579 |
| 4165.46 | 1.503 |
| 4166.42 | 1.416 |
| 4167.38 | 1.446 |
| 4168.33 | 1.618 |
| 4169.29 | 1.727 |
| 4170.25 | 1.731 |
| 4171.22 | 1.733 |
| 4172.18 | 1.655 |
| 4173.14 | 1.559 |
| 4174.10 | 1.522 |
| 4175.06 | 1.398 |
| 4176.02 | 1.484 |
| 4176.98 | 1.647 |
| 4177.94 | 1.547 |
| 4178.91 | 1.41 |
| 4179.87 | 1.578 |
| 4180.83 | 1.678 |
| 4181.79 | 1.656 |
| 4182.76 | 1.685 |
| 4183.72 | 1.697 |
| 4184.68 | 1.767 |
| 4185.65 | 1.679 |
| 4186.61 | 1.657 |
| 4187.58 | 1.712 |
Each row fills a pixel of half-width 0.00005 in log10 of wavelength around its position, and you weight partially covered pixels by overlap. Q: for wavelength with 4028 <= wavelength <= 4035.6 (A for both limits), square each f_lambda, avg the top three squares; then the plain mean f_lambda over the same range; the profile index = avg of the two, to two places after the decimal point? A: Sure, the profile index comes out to 2.24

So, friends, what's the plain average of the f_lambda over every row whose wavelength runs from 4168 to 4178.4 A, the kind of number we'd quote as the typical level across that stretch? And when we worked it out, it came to 1.60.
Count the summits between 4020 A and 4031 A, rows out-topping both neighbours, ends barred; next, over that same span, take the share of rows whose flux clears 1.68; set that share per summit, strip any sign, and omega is 0.33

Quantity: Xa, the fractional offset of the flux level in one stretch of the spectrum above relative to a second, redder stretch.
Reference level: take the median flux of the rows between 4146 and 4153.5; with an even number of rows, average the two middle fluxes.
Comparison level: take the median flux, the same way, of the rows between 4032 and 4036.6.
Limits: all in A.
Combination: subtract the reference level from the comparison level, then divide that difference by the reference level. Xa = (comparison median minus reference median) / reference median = 0.22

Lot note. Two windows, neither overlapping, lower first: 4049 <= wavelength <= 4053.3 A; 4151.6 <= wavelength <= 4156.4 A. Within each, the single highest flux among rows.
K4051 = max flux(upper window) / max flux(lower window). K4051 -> 0.87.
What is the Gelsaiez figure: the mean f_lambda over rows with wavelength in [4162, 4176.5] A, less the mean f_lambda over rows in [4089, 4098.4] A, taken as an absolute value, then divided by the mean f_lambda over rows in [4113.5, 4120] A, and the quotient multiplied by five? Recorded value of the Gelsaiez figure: 0.03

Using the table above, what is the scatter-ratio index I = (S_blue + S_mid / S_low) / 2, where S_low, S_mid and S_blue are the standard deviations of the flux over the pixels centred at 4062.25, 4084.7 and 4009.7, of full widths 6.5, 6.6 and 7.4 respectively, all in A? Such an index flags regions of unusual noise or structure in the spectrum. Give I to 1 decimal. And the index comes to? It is 0.5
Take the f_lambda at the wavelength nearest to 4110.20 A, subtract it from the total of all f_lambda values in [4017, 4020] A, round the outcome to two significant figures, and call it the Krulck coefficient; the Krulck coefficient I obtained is 3.7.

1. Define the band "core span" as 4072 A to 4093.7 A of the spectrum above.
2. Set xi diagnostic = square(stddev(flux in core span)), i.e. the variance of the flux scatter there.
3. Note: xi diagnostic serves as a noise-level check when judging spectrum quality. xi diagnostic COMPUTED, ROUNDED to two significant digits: 0.021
